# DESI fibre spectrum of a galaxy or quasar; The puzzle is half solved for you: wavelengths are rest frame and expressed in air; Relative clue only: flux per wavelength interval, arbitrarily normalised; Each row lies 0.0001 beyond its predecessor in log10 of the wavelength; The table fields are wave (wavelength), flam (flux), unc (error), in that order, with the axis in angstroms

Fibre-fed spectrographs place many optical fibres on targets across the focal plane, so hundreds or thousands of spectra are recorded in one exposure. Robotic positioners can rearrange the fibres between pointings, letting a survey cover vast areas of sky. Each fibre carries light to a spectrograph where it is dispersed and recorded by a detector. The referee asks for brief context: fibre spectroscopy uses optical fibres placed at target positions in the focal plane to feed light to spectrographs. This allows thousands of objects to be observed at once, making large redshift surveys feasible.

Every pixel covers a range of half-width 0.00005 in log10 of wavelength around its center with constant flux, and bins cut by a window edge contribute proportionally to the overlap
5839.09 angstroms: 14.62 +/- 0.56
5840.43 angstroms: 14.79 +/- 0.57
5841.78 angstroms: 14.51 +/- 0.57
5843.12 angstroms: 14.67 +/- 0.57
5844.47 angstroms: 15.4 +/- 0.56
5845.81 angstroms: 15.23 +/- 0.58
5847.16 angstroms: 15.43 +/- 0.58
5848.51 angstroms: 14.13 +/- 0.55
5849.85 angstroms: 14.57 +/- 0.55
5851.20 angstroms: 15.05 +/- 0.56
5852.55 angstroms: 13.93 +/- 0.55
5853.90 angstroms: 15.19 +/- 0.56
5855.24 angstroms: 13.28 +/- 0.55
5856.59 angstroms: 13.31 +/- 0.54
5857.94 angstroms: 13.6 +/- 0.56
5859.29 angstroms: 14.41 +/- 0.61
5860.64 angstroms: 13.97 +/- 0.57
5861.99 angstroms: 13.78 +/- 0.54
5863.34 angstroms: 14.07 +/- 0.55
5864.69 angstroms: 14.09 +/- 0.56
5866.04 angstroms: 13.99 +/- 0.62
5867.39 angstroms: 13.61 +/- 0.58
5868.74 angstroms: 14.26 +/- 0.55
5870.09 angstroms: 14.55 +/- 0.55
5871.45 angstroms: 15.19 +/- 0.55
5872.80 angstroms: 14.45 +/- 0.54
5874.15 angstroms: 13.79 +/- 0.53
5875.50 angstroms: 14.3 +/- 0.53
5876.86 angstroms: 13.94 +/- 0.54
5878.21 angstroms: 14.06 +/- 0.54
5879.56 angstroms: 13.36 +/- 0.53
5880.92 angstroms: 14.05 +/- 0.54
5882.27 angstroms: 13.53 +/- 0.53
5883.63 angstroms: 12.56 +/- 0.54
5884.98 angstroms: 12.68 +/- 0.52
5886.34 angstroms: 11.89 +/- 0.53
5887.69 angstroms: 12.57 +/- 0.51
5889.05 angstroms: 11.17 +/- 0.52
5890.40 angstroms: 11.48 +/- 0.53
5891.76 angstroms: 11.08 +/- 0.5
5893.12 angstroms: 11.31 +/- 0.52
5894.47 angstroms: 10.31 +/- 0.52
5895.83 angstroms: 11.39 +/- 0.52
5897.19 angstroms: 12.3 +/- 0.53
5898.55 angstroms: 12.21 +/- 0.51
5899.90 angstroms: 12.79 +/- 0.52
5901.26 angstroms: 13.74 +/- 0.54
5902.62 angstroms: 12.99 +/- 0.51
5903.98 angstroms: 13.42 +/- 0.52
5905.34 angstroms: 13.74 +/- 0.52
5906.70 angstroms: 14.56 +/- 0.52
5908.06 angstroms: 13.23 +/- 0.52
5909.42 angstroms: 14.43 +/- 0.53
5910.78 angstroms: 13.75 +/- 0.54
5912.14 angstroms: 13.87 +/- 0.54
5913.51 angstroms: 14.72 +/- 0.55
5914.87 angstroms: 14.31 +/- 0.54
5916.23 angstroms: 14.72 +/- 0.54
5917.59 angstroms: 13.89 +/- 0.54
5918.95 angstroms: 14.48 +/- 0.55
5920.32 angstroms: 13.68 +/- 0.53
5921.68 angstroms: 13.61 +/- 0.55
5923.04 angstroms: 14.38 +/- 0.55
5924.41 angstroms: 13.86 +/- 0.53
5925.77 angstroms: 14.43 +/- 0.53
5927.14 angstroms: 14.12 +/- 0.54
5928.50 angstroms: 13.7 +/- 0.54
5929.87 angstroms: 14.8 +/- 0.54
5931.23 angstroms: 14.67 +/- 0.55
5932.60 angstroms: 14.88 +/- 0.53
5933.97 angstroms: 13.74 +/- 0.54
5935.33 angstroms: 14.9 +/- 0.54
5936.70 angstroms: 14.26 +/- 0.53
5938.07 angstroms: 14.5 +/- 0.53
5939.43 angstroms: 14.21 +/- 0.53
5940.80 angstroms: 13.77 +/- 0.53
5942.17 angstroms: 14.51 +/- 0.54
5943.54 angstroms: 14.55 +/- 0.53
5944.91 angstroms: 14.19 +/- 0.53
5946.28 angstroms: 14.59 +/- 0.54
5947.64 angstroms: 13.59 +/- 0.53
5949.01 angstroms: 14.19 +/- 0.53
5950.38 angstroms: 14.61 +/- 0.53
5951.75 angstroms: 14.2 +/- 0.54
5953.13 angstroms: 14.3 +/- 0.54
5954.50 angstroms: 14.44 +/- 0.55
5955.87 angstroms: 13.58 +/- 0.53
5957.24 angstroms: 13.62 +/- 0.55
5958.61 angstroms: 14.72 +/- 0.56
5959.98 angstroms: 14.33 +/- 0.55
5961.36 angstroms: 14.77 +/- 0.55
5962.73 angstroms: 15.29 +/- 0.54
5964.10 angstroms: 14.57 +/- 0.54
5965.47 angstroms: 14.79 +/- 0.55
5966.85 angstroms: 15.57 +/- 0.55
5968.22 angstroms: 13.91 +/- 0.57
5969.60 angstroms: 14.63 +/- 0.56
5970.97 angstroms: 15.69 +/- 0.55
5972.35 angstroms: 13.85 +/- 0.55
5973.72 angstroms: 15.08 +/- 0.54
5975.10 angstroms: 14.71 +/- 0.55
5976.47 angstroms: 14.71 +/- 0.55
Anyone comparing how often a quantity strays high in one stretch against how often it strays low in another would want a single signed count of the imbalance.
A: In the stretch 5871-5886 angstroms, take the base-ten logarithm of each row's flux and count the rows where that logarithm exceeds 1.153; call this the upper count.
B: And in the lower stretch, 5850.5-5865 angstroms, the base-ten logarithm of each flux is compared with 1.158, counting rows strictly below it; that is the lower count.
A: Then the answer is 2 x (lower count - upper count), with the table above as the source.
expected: 10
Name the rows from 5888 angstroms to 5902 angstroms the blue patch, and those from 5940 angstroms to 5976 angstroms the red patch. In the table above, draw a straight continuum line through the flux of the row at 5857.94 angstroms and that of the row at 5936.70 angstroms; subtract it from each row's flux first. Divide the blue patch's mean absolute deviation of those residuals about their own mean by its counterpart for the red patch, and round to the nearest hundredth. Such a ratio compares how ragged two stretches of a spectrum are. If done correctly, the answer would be 1.87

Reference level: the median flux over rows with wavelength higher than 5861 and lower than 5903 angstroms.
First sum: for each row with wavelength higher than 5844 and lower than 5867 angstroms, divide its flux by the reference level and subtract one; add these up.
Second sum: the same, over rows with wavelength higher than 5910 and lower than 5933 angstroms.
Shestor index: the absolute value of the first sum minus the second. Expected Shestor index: 0.1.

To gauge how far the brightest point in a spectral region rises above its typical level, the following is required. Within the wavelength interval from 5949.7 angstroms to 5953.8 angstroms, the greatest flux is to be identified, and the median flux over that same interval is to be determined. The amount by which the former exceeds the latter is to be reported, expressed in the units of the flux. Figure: 0.31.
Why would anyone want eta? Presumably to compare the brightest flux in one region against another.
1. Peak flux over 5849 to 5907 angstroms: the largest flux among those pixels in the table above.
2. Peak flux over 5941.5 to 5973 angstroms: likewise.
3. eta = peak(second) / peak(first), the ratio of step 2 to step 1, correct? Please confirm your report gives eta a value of 1.03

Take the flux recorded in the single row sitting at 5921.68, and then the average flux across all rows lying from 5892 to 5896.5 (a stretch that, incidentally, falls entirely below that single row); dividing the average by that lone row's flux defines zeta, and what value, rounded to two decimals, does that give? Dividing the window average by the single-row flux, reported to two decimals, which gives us 0.81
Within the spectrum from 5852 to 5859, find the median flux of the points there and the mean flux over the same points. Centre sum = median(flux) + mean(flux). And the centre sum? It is 27.5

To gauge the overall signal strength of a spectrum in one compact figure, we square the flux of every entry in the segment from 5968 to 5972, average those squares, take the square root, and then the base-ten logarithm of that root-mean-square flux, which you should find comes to 1.17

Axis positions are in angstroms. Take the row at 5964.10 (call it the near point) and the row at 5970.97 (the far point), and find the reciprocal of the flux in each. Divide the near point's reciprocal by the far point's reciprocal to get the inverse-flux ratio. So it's 1.08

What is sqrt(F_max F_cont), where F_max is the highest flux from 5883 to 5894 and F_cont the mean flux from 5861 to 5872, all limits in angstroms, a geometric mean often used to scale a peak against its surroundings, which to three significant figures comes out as 13.4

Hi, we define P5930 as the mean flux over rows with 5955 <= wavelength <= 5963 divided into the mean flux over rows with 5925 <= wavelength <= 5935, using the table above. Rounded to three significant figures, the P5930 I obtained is 1.00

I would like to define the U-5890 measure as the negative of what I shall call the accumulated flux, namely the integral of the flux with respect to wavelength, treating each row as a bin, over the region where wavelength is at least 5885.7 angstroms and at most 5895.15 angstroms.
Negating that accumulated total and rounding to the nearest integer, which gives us -108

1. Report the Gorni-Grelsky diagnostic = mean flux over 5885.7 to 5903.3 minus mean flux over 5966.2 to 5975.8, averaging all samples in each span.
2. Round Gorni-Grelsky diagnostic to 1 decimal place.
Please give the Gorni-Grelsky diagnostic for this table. -2.8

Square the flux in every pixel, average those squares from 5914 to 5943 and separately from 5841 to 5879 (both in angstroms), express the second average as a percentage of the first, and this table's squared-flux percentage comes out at 101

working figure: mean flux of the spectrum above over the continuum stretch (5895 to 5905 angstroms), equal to 12.7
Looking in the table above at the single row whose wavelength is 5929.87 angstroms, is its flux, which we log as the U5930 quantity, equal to 14.8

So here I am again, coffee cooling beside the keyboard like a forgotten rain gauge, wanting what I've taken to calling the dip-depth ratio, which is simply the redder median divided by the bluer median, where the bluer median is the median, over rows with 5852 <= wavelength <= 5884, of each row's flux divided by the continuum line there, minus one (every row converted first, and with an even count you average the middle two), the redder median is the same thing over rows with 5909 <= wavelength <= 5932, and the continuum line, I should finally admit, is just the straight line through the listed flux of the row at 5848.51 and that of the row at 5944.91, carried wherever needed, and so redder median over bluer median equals -0.87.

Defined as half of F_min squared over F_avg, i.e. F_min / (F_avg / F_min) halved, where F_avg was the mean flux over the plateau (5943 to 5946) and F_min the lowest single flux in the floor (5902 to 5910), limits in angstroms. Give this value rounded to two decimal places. 5.87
